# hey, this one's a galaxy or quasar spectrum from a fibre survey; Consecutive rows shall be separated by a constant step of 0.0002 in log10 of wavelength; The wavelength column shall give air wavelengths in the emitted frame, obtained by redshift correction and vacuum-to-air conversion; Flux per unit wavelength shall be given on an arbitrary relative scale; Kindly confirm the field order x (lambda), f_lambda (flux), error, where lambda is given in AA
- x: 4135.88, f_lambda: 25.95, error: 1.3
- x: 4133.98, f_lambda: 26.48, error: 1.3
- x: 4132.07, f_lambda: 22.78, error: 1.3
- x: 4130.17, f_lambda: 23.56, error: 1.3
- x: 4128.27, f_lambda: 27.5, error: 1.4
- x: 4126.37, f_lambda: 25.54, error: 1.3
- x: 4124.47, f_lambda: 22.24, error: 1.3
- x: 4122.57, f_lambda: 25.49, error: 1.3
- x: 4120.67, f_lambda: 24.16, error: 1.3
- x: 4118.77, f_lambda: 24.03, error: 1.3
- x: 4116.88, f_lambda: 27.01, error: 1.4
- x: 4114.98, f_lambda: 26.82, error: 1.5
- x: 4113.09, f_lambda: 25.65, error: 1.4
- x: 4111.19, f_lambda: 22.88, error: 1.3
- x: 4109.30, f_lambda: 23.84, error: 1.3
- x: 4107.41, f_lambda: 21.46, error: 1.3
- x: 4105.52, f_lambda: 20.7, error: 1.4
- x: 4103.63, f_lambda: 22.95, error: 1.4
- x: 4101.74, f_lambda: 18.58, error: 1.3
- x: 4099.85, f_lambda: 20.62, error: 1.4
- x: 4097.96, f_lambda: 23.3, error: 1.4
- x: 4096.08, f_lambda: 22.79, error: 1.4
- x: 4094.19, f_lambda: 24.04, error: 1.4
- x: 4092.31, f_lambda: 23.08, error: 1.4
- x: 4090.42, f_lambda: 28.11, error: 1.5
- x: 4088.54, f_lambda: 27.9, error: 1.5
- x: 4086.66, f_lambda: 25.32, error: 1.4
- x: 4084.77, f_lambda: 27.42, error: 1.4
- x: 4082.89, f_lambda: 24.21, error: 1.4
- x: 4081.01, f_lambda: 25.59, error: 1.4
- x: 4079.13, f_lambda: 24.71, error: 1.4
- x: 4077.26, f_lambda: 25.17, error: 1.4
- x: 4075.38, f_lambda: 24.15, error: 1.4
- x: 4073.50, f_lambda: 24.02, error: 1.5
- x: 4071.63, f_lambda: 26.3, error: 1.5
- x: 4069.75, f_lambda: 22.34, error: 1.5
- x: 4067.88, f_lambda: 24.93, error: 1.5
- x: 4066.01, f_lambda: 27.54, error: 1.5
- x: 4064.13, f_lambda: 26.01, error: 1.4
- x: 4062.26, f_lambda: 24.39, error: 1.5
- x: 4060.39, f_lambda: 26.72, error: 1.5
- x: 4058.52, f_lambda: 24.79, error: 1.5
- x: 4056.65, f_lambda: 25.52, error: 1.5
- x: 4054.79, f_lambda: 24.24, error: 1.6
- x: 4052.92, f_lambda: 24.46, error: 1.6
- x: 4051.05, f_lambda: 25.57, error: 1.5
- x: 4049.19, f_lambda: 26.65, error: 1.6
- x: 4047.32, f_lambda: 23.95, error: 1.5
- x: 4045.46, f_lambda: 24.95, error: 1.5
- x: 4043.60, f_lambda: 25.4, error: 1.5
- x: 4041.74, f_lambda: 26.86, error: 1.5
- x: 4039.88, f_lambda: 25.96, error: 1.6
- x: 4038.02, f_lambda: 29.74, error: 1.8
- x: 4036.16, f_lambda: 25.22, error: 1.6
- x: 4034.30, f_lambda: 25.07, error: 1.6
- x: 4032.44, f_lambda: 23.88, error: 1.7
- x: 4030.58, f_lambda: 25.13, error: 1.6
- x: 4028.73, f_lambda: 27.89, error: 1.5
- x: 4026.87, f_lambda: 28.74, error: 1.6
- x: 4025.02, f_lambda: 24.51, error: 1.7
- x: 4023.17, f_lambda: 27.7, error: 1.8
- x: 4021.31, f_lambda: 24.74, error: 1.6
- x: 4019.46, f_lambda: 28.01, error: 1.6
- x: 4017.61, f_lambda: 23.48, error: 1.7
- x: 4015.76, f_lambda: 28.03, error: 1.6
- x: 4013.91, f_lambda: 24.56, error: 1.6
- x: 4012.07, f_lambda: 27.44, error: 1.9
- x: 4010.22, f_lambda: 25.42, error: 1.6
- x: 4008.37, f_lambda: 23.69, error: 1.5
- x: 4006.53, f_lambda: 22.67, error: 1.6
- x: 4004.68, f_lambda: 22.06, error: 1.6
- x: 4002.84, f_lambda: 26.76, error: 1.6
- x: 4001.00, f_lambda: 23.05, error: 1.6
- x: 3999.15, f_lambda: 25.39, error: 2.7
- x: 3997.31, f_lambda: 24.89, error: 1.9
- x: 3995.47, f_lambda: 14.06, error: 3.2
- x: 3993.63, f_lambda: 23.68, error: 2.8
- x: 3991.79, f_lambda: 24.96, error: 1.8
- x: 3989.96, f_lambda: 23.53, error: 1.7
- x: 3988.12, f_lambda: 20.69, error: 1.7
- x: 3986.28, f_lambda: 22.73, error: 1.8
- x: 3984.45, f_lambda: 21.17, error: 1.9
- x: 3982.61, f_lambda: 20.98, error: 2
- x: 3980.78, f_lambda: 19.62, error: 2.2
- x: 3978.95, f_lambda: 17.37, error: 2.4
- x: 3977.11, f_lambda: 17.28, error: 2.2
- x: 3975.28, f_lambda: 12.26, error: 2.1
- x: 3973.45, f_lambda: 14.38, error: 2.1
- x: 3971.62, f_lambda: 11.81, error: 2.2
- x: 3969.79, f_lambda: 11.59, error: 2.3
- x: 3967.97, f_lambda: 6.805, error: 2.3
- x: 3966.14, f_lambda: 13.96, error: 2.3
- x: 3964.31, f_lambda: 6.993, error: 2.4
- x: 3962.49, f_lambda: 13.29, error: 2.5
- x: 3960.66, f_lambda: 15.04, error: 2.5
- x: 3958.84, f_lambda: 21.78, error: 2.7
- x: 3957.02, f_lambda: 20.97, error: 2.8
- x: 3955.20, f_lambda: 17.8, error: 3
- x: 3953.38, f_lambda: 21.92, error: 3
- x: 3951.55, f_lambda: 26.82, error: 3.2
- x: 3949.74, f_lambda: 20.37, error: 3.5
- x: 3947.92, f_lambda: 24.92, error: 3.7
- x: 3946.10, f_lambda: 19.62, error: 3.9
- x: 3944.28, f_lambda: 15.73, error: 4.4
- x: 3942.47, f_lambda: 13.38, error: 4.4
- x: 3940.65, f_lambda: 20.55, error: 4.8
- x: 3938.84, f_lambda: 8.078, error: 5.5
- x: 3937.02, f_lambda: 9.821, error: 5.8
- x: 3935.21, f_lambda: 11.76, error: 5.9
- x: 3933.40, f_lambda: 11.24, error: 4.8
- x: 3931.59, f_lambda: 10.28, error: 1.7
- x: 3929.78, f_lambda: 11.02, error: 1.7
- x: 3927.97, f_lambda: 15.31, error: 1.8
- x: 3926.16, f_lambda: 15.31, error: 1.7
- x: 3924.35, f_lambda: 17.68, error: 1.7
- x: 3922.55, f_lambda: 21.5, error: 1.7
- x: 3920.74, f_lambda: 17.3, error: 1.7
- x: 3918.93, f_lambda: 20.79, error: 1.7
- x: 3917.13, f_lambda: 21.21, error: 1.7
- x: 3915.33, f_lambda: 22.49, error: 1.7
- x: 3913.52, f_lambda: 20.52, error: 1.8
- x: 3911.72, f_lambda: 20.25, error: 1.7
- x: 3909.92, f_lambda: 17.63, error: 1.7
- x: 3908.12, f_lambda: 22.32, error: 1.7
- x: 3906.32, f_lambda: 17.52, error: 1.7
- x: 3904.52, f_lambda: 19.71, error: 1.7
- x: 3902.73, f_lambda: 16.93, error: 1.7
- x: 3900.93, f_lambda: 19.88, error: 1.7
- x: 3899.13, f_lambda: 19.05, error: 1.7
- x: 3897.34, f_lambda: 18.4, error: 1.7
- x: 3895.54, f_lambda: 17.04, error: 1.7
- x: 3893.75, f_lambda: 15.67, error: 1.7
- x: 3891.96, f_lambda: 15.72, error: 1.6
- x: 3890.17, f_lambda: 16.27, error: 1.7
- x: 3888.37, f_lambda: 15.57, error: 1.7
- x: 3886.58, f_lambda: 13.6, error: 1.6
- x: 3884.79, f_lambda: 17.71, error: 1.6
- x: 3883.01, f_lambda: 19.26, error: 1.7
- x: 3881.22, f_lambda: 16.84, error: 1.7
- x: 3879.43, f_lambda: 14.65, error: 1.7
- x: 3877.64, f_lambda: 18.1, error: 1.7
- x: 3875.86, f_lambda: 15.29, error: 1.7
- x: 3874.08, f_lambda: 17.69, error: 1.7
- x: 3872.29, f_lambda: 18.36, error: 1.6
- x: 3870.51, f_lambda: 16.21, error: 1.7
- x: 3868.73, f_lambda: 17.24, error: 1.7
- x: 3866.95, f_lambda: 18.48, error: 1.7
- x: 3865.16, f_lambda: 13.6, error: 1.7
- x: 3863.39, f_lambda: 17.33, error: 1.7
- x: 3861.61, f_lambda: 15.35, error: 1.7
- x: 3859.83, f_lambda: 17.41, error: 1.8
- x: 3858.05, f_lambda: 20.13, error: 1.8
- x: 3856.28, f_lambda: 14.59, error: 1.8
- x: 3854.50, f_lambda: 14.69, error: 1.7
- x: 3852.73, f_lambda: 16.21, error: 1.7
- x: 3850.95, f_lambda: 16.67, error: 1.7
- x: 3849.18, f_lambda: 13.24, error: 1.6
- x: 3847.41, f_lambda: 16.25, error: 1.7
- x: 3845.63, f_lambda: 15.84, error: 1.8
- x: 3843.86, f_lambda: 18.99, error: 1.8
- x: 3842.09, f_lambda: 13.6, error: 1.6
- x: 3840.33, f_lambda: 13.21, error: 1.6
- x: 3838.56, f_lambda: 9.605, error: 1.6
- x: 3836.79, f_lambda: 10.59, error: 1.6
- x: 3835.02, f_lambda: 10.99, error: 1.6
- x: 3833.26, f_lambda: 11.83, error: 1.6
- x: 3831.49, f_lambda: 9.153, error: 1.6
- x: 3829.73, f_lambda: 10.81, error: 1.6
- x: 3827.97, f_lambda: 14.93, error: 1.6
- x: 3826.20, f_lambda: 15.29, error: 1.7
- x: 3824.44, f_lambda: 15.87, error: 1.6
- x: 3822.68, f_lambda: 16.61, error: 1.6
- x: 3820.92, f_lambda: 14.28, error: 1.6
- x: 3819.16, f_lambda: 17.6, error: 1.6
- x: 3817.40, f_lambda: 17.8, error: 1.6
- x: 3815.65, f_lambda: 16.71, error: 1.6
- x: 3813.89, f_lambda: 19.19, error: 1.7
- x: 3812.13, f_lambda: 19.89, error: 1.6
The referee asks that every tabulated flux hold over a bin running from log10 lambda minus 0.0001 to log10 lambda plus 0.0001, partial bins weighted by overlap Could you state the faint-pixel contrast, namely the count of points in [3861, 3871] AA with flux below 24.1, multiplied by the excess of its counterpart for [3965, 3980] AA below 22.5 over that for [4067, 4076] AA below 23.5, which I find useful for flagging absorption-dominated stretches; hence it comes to 42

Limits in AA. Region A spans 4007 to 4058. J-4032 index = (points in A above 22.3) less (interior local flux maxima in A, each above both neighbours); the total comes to 19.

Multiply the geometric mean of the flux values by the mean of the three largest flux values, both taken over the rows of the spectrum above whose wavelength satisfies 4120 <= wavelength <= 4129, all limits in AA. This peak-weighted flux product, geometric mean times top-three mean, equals 652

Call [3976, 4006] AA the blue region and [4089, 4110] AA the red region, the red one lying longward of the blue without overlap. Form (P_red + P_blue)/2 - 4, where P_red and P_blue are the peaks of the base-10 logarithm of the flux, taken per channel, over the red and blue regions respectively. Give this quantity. -2.56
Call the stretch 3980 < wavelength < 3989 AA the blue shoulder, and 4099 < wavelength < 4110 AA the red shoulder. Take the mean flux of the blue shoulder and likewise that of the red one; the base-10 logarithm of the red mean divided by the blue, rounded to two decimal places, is 0.01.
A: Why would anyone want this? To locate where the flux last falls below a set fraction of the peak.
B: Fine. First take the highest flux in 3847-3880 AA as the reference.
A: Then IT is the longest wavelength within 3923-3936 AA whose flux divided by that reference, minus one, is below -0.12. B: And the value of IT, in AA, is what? 3935.21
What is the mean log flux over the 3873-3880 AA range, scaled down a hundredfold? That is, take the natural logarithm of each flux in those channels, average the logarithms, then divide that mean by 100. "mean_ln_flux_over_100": 0.0280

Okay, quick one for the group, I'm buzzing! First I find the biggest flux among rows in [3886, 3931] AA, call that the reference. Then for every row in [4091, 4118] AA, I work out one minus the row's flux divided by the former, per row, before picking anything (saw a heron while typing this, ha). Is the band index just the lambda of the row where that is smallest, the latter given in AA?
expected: 4116.88 AA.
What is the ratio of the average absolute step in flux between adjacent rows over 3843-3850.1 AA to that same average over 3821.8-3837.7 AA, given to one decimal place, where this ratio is 1.5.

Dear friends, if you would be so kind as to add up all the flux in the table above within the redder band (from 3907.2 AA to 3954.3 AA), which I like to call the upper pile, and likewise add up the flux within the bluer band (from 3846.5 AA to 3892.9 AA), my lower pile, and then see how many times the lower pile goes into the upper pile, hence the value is 1.07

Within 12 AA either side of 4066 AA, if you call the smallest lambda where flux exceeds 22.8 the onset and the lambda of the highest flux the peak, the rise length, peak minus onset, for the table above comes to 11.2 AA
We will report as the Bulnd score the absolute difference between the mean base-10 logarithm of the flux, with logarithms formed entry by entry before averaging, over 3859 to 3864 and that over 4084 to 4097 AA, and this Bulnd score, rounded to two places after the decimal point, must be 0.18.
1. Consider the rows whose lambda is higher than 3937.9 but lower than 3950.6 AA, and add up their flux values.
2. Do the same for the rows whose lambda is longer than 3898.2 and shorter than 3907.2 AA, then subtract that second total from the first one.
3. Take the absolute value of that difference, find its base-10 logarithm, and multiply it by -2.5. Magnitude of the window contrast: -3.68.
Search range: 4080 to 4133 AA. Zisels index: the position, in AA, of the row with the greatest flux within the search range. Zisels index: 4090.42 AA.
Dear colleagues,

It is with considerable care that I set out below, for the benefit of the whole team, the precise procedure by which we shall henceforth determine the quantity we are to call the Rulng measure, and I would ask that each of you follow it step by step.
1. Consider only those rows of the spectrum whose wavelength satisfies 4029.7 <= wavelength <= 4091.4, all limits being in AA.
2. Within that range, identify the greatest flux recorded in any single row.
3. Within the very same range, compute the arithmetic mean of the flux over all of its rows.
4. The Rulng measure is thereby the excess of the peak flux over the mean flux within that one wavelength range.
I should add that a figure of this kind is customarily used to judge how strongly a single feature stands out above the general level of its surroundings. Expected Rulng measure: 4.2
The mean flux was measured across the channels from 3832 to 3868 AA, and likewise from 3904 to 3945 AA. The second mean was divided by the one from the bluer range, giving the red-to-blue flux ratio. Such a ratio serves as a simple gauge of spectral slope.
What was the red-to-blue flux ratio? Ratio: 1.11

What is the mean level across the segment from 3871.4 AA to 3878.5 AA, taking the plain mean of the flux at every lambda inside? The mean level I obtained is 17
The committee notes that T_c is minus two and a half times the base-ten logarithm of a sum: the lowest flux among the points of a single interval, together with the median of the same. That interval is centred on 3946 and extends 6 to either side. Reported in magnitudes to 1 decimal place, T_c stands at -3.8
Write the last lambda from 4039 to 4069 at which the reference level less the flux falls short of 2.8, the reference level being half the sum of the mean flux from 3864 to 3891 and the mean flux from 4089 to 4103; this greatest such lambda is 4067.88 AA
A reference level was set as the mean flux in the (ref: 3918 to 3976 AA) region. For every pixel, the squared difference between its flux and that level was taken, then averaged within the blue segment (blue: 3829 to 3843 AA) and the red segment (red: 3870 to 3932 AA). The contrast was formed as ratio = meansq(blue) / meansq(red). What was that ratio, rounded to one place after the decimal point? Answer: 1.9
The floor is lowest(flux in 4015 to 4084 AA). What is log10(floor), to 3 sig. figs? 1.35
